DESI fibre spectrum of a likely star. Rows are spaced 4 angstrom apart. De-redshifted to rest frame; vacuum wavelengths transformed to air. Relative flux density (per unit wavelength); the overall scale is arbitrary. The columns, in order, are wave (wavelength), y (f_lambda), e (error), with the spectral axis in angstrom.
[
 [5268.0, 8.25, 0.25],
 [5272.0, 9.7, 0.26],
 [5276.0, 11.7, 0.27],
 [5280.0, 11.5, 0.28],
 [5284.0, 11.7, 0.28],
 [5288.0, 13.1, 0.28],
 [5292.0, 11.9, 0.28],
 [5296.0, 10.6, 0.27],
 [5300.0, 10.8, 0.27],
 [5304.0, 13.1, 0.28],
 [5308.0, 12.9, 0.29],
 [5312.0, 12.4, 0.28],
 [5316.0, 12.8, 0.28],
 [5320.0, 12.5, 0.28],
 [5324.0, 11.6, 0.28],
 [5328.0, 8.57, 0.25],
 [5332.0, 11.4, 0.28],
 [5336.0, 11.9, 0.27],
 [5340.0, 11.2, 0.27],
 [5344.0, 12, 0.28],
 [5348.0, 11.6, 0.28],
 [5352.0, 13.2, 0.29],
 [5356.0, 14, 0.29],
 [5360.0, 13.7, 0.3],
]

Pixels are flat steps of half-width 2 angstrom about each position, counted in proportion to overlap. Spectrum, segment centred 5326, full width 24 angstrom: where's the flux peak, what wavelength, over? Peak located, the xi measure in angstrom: 5316.0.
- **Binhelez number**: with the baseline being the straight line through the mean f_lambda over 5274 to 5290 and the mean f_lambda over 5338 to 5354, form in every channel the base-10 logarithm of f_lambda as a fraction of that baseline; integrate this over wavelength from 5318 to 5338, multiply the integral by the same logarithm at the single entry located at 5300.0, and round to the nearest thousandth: 0.031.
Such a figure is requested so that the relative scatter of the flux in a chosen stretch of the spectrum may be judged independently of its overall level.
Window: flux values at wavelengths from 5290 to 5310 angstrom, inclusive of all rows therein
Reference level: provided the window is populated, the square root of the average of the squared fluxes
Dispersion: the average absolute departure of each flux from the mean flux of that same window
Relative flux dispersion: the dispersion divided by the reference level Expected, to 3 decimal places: 0.078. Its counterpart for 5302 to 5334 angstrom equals 0.087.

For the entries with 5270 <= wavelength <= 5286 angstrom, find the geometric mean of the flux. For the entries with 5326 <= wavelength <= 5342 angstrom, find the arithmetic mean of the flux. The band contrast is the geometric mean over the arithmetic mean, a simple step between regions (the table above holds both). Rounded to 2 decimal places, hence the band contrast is 1.03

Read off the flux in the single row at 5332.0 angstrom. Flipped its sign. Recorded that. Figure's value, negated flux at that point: -11.4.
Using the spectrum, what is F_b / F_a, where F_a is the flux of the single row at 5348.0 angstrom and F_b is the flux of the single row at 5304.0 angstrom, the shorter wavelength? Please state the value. 1.13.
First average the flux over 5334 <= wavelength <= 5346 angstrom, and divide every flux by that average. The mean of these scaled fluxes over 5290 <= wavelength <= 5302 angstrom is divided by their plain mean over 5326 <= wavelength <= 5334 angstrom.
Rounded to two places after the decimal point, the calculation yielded 1.11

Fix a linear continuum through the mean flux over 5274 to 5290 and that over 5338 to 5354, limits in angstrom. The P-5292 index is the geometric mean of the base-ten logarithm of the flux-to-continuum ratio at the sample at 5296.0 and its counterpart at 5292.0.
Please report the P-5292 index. 0.014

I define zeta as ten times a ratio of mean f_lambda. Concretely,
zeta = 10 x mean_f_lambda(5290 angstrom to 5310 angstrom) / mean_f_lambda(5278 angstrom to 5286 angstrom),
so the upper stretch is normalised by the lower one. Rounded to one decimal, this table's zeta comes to 10.2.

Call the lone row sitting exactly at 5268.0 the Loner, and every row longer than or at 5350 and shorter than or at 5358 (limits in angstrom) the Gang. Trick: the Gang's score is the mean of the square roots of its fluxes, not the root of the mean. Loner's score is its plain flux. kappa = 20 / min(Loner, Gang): 5.4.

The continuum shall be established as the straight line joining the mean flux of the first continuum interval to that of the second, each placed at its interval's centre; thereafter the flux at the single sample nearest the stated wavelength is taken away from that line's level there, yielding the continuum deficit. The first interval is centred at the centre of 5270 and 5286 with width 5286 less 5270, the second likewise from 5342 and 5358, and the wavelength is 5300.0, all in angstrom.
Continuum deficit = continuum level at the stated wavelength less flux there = 0.8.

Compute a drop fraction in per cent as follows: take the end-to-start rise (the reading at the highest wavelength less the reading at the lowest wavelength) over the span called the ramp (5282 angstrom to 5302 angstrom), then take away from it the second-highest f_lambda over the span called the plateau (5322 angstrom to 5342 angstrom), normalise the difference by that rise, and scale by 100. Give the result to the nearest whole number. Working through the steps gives 1389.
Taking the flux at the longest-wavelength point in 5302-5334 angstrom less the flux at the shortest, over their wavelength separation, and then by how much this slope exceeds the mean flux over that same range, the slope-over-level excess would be -12.0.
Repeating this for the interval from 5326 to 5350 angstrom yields -11.0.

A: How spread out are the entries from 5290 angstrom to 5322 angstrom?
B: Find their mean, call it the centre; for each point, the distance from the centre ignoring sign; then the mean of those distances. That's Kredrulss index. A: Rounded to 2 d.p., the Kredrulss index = 0.77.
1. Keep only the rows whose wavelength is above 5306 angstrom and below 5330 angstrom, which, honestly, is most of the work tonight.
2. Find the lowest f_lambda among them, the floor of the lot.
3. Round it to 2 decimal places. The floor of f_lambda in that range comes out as 8.57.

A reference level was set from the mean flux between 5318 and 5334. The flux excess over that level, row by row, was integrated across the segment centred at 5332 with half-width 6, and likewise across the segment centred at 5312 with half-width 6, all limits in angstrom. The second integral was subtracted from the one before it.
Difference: -25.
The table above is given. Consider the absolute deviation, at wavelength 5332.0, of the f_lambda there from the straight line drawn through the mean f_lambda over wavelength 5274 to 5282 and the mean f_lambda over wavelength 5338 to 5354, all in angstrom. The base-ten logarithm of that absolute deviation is -0.29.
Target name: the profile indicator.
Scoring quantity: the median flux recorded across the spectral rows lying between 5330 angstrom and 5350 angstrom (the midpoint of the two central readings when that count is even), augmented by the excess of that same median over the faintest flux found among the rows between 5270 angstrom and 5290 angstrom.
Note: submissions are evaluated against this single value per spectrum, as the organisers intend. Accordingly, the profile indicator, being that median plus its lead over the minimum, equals 13.5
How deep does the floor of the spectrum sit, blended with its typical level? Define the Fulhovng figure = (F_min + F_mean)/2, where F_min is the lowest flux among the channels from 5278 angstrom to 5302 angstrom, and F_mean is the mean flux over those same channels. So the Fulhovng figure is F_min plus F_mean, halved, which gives 11.1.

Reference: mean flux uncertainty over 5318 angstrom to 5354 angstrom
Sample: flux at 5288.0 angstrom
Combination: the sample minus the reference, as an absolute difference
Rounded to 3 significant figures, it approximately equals 12.8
